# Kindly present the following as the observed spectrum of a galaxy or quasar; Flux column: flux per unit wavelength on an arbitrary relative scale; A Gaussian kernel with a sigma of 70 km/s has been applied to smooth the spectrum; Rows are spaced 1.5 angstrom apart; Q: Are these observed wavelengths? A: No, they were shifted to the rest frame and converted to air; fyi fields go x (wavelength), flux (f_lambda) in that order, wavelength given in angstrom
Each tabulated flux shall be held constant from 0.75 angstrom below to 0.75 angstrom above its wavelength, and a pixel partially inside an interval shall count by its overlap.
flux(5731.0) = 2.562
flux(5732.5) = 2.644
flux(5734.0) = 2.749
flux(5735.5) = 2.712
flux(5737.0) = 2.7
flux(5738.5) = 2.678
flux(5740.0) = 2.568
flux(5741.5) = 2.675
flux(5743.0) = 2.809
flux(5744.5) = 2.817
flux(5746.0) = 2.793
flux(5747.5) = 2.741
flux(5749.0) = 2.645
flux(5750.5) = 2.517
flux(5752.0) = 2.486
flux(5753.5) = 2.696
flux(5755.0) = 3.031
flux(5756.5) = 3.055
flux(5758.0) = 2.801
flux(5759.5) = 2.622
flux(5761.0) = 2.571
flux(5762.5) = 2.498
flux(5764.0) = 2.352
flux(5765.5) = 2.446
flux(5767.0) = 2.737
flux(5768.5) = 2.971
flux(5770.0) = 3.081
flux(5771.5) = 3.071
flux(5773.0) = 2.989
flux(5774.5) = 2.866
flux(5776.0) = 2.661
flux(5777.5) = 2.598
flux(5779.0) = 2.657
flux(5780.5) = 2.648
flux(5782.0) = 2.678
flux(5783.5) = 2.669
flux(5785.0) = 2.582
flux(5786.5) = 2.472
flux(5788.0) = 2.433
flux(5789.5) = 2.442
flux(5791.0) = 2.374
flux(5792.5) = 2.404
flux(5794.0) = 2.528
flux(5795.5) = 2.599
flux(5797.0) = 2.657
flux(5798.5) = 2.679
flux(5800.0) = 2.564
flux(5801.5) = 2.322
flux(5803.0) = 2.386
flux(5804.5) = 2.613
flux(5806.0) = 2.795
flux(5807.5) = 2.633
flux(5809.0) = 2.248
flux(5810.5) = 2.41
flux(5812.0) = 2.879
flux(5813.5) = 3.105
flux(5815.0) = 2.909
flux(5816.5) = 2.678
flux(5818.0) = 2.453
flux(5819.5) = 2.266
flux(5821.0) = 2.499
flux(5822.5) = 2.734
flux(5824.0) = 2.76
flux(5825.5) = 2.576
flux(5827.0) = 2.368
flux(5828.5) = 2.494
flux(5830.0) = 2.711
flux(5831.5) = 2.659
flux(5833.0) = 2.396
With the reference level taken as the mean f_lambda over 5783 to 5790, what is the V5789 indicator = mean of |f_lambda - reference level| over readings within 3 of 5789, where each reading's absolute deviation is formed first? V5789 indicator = 0.09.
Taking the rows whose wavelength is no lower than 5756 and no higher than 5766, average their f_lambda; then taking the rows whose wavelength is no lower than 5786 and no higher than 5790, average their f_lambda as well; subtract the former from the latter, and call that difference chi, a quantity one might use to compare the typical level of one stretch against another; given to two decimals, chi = -0.17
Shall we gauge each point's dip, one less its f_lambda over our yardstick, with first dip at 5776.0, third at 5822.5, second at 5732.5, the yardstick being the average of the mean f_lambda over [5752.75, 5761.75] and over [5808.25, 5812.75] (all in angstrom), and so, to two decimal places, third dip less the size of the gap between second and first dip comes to -0.04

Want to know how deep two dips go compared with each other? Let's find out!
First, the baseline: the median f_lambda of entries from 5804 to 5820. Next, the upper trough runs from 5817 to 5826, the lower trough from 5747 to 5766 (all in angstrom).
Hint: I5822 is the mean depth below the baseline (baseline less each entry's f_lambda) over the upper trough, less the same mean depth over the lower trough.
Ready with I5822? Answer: 0.10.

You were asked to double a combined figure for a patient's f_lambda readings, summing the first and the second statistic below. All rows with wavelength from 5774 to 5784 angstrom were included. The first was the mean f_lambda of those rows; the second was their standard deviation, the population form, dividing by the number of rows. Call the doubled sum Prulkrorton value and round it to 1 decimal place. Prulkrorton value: 5.5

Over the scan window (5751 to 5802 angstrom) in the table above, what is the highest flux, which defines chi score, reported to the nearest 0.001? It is 3.081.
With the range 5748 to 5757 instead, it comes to 3.055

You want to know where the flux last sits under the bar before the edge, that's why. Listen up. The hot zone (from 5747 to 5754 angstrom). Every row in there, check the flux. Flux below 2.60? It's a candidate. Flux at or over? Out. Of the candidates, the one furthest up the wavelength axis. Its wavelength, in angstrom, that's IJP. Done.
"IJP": 5752.0 angstrom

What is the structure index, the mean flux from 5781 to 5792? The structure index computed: 2.52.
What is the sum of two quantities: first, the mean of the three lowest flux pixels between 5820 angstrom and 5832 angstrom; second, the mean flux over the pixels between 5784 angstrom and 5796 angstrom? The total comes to 4.93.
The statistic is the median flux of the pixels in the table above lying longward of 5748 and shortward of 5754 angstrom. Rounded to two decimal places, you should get 2.58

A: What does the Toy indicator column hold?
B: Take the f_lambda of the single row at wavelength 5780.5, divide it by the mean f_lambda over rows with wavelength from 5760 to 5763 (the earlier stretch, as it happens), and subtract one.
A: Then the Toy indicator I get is 0.04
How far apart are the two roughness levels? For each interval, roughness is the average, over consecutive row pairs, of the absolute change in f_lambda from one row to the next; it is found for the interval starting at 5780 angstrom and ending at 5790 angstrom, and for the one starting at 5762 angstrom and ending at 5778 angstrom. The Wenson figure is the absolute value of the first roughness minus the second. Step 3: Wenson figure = 0.088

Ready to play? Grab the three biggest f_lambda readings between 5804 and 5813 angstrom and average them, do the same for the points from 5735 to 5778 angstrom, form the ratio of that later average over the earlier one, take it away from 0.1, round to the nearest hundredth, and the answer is -0.80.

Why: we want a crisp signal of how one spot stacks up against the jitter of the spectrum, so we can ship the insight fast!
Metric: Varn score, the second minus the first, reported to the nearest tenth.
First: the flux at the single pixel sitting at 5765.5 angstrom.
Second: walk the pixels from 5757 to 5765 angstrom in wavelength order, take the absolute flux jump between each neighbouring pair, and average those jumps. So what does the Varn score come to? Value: -2.3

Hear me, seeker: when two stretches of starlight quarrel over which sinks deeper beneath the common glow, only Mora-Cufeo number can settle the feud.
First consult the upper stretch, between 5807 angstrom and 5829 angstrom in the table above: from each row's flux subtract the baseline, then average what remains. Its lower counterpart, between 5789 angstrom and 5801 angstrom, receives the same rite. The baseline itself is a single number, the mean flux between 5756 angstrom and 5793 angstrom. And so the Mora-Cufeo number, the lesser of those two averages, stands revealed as -0.14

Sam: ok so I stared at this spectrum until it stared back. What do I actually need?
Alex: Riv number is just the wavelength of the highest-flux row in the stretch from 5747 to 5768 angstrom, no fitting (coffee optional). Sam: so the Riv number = 5756.5 angstrom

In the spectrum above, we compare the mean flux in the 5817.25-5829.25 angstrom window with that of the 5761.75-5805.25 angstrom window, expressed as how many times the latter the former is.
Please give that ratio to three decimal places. 0.961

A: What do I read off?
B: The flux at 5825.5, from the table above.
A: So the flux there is 2.576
